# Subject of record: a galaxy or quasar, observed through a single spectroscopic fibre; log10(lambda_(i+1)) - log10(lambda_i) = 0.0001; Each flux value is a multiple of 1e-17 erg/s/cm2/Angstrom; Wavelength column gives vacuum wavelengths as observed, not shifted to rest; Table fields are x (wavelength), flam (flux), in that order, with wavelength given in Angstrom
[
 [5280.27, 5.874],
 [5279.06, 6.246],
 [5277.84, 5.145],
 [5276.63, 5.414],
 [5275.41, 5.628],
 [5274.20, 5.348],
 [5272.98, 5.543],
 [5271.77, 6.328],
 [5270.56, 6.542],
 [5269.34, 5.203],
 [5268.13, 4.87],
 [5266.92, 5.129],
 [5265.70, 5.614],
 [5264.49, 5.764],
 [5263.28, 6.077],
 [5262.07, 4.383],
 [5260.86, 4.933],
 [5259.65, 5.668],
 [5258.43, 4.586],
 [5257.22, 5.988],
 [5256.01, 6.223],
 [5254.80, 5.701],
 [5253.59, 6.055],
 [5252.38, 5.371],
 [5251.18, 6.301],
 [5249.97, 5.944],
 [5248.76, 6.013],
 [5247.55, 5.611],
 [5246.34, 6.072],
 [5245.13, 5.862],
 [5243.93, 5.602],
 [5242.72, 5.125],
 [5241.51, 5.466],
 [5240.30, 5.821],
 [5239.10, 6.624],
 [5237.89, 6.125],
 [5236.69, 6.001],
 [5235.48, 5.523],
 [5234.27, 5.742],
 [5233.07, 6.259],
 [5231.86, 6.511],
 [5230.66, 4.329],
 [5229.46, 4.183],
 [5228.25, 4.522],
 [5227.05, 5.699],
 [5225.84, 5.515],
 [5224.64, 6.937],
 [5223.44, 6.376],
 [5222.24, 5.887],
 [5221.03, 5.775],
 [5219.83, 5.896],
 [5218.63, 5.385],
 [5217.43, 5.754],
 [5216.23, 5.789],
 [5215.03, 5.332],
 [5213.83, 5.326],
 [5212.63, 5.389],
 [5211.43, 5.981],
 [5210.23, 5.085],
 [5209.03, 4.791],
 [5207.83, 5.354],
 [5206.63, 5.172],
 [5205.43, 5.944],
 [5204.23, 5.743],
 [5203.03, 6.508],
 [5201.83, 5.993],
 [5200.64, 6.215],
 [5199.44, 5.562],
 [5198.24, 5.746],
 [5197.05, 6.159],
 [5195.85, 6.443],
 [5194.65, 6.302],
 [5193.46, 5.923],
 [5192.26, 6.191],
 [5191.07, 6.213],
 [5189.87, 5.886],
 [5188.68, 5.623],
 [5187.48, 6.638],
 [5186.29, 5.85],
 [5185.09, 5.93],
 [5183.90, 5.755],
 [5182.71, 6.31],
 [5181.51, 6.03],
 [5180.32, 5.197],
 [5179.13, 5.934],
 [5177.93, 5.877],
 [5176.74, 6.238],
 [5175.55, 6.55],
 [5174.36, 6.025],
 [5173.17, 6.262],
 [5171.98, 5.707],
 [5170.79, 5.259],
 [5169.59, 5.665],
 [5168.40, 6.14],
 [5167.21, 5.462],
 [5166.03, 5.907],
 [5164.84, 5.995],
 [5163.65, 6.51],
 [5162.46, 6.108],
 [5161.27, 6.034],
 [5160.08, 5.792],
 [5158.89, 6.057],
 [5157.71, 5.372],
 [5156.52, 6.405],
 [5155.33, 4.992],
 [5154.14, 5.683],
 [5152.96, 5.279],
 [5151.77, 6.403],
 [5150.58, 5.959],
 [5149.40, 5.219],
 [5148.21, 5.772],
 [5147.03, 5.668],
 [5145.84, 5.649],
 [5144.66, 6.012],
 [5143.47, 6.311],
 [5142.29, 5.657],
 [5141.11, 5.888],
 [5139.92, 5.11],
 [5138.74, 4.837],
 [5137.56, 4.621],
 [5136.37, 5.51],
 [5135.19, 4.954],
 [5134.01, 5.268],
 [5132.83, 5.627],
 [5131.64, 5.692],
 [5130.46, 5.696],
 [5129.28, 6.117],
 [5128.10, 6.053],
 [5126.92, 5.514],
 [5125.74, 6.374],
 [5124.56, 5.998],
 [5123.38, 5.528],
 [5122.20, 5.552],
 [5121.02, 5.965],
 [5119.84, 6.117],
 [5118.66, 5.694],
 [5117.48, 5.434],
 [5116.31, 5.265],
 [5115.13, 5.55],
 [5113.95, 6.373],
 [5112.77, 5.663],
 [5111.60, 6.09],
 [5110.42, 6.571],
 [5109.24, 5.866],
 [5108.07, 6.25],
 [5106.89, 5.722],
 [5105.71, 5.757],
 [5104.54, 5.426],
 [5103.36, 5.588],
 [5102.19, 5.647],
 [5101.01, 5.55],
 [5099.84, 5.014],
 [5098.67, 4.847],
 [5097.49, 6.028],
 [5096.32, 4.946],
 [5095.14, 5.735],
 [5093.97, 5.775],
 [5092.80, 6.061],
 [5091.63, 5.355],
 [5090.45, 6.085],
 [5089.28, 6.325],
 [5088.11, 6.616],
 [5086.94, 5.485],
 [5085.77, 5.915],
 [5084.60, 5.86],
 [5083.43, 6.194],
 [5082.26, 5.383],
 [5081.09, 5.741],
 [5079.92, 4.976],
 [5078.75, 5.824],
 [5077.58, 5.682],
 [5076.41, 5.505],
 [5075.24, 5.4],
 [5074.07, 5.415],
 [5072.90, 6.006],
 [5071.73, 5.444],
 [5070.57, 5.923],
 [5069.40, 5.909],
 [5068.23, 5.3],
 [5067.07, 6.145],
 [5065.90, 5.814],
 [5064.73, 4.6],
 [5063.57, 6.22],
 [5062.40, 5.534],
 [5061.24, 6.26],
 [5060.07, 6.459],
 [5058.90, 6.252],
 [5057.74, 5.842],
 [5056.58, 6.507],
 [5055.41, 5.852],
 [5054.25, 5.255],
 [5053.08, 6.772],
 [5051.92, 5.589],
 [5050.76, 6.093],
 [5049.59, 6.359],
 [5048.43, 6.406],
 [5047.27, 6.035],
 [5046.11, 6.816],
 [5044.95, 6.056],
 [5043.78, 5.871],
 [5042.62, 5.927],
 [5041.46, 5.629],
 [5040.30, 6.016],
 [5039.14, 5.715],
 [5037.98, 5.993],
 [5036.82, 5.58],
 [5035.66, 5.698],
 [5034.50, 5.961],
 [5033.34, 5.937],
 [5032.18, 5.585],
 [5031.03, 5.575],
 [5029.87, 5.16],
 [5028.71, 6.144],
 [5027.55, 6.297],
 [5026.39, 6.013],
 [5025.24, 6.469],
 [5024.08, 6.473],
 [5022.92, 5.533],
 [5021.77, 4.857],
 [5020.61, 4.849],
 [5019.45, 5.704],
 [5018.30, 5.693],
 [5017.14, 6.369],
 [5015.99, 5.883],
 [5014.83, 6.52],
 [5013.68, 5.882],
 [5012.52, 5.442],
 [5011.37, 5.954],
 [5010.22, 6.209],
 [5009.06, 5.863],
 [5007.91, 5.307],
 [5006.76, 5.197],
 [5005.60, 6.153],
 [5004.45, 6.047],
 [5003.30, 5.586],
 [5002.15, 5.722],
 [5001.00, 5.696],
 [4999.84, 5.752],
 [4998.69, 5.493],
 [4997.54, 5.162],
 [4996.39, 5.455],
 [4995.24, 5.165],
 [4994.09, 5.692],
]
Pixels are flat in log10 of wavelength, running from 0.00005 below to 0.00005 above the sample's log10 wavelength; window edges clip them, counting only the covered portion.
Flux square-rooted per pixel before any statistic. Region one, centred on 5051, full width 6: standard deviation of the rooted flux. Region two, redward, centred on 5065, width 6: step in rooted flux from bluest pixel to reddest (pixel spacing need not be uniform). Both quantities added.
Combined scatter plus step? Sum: 0.21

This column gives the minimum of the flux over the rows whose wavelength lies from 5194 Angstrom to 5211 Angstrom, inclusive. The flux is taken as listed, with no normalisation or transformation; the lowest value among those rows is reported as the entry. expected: 4.791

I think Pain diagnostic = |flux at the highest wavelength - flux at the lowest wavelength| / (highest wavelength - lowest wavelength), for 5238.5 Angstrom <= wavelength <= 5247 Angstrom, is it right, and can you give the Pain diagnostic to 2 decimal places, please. 0.08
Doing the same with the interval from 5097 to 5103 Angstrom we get 0.08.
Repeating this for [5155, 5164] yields 0.18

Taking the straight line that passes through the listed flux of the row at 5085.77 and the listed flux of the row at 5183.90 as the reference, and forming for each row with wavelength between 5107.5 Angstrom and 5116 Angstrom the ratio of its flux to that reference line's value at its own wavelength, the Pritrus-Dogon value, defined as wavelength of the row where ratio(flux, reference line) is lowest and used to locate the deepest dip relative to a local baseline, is 5115.13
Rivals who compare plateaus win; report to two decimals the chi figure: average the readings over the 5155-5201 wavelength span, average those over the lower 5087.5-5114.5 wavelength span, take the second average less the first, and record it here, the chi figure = -0.16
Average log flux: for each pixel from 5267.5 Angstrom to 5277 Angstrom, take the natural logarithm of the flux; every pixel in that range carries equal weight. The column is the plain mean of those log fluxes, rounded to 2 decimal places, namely 1.72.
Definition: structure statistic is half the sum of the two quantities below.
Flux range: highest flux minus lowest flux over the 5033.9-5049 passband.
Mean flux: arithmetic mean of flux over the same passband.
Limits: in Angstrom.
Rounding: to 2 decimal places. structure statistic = 3.61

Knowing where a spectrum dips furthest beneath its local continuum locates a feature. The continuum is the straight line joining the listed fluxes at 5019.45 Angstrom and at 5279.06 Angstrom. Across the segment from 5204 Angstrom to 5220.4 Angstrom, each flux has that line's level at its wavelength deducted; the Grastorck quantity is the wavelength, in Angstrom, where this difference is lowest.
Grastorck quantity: 5209.03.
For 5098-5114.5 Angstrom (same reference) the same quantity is 5098.67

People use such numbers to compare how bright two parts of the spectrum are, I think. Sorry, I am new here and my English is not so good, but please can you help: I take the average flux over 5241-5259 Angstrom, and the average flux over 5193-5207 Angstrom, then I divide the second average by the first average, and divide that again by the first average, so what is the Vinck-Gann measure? 0.182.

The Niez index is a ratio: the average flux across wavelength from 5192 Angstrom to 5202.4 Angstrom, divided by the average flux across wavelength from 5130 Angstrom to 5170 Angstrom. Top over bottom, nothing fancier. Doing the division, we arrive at 1.07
